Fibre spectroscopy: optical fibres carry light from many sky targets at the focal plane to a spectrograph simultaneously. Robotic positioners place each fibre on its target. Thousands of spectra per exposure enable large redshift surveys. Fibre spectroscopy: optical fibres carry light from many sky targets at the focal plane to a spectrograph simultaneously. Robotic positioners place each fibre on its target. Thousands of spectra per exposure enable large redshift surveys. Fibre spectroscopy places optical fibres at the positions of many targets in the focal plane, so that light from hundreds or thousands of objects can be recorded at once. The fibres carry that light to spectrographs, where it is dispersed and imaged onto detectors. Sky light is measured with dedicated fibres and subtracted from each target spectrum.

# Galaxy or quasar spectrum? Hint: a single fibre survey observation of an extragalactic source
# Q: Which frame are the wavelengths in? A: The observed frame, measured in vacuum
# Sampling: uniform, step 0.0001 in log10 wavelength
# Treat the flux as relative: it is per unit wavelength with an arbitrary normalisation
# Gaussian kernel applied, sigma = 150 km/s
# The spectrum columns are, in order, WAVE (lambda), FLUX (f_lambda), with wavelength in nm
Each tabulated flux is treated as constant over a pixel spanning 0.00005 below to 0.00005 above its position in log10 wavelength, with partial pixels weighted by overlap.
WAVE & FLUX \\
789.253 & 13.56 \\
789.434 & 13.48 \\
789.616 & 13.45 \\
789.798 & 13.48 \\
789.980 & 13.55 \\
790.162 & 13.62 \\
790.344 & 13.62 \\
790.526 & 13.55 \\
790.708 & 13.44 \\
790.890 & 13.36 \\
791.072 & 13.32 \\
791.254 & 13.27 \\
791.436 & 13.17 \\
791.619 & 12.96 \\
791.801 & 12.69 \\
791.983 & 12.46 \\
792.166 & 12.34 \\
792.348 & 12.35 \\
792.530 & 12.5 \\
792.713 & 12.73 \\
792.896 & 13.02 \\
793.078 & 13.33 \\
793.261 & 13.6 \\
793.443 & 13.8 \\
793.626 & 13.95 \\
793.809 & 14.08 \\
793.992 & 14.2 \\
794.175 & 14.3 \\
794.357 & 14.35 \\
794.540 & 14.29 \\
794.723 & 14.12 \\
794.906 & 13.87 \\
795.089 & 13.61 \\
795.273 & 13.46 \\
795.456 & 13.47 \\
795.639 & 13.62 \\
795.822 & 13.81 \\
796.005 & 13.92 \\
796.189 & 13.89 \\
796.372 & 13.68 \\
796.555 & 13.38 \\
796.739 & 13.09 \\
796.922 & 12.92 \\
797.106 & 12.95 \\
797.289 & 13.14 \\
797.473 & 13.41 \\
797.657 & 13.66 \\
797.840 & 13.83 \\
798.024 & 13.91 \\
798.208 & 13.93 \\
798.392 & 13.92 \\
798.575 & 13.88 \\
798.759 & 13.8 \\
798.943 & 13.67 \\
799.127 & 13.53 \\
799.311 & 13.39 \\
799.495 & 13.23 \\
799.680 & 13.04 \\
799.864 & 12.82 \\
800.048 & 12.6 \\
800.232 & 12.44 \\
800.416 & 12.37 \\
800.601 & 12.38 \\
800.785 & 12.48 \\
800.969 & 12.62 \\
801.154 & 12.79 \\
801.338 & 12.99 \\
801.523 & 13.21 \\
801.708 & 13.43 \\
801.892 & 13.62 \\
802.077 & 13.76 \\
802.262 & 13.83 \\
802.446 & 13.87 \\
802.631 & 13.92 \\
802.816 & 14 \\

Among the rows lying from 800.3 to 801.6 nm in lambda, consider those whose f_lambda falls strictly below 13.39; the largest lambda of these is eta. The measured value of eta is 801.523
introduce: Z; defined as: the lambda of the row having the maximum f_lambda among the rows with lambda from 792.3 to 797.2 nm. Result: 794.357 nm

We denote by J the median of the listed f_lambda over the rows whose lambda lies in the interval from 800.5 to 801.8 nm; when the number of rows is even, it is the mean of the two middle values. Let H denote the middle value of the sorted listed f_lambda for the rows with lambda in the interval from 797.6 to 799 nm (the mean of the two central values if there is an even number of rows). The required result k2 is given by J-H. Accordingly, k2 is -1.1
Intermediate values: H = 13.9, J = 12.8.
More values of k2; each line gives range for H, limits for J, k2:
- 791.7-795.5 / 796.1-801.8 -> -0.4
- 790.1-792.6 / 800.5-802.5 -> 0.0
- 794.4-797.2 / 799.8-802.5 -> -0.8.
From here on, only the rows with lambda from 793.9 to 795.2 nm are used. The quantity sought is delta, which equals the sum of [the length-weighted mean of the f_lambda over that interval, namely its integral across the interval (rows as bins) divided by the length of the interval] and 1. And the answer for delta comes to 15.1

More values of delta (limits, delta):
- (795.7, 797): 14.5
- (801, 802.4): 14.4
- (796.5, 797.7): 14.2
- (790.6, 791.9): 14.2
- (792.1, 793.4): 13.9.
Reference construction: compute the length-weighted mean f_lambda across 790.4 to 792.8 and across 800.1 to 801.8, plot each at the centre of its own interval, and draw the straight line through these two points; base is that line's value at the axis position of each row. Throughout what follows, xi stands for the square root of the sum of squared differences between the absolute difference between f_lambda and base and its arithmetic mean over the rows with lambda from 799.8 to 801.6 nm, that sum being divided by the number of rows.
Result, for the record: 0.14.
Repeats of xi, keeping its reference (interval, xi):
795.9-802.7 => 0.38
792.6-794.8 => 0.47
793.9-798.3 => 0.39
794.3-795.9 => 0.31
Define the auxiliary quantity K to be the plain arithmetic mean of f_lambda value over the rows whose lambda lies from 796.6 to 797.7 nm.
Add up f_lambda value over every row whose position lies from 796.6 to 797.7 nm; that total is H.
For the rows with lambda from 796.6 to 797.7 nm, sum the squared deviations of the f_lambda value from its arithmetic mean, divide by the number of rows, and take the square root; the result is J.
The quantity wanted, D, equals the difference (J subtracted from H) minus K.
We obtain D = 65.7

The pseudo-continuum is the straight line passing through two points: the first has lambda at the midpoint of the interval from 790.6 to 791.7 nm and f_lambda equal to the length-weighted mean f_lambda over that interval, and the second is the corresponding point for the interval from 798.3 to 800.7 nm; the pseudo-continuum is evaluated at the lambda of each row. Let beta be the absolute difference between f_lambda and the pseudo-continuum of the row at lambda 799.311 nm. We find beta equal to 0.23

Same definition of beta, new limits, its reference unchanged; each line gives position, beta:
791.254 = 0.01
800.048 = 0.55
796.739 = 0.10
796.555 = 0.19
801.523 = 0.08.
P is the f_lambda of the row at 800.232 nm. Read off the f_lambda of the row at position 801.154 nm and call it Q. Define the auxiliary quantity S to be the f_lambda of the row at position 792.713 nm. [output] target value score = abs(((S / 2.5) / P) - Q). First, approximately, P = 12.44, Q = 12.79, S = 12.73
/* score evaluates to 12.38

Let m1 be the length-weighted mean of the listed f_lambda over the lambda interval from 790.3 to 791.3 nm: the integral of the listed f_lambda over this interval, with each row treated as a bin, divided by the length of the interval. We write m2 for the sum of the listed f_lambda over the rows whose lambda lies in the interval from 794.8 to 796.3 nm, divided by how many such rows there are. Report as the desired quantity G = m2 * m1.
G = 184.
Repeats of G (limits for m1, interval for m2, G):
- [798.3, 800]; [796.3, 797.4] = 178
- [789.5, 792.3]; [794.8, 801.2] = 176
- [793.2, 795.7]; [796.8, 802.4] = 184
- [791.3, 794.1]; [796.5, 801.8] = 174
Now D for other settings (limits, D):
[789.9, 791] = 67.5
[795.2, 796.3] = 68.3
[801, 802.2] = 66.2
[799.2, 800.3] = 64.3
